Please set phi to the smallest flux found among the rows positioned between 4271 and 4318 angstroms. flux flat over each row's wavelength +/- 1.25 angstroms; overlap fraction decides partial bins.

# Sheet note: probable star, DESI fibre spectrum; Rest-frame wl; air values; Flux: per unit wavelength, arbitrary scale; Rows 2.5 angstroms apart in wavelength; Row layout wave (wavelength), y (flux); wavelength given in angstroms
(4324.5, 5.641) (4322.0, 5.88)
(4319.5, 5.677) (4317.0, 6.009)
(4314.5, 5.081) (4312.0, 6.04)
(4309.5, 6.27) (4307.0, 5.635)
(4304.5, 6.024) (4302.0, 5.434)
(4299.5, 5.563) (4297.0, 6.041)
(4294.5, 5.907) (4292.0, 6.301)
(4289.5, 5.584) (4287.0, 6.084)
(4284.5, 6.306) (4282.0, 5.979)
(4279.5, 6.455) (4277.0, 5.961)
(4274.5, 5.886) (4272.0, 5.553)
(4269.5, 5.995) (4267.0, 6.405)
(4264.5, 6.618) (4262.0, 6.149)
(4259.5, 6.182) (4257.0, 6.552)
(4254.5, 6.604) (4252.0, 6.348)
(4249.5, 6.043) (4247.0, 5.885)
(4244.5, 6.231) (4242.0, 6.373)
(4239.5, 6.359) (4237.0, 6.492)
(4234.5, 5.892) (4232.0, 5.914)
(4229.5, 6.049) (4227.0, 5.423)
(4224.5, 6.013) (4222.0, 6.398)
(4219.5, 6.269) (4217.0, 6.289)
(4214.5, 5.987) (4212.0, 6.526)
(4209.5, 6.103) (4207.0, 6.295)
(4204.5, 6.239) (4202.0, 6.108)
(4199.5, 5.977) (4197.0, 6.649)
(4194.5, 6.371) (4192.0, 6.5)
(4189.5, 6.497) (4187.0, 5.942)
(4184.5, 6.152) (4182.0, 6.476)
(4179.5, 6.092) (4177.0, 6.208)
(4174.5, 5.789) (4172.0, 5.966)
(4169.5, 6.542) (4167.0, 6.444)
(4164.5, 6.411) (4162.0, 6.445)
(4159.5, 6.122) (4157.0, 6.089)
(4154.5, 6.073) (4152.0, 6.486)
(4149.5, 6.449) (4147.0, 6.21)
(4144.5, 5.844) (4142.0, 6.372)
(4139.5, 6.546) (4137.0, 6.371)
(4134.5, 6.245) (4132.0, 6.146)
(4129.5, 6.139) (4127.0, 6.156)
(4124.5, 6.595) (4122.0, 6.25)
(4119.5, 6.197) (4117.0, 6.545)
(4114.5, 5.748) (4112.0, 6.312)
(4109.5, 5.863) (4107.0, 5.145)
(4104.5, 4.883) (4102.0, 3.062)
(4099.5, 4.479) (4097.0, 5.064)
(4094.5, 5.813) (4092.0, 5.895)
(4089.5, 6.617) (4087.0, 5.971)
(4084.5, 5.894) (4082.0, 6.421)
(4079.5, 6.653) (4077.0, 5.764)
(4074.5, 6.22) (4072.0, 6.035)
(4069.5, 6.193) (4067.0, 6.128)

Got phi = 5.081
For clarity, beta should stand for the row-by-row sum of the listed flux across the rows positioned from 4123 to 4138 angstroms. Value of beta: 38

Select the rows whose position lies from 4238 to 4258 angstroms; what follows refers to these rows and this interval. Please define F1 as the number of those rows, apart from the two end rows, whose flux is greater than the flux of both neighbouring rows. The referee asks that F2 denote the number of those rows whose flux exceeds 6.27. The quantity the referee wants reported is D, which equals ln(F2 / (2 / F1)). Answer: 1.6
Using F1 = 2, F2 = 5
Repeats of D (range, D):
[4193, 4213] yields 1.4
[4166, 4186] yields 1.5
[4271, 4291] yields 0.7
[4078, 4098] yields 0.4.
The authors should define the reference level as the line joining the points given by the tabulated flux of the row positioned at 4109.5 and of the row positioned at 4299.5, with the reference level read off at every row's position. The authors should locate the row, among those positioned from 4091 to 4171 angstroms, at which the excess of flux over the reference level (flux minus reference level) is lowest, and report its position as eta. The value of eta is 4102.0 angstroms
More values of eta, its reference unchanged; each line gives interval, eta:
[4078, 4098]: 4097.0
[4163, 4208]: 4174.5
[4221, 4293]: 4227.0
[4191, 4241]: 4227.0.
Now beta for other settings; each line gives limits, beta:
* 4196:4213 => 44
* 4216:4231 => 36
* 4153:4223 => 175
